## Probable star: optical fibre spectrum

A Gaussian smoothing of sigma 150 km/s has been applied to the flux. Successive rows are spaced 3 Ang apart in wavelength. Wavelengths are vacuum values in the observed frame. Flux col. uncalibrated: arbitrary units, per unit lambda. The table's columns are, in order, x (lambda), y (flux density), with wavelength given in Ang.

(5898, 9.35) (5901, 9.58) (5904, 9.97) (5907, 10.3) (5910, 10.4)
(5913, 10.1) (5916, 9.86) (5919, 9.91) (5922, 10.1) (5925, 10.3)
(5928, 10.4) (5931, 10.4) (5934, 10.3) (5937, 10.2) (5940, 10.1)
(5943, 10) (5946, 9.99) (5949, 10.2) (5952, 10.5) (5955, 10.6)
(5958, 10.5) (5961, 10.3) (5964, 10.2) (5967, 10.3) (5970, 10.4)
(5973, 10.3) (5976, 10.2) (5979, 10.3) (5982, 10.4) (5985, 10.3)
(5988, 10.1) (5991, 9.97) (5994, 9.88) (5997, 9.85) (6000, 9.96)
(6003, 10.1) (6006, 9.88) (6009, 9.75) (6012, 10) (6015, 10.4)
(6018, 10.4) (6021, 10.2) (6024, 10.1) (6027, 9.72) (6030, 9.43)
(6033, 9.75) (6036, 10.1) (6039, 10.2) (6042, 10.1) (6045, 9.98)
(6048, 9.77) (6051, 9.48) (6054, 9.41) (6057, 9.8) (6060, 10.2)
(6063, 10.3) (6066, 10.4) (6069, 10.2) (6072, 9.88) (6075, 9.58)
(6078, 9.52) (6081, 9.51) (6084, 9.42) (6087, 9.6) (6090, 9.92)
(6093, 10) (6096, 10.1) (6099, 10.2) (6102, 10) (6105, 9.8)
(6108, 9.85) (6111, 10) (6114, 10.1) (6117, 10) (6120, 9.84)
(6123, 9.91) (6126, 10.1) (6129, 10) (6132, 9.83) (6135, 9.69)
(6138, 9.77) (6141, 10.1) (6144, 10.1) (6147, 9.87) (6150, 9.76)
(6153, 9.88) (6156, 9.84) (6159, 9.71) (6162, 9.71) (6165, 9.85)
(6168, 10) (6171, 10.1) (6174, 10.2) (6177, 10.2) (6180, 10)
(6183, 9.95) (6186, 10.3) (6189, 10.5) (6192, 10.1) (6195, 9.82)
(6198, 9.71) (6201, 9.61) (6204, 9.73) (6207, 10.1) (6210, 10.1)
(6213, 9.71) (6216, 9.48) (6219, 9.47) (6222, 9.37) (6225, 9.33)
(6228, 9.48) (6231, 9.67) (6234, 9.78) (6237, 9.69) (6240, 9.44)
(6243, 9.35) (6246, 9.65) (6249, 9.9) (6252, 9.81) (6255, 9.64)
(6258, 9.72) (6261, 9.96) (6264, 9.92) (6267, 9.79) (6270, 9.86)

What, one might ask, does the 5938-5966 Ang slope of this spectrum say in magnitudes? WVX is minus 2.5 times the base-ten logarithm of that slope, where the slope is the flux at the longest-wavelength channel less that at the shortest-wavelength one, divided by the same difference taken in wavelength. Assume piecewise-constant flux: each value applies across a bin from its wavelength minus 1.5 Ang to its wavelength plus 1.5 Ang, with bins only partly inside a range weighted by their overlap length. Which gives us 6.0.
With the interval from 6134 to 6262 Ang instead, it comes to 6.7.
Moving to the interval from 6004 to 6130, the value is 7.5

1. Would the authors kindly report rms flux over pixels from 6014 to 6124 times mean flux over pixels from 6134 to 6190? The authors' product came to 99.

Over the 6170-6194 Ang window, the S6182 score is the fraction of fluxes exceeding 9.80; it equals 1.00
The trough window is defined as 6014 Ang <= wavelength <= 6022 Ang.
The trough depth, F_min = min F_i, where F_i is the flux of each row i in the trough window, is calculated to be 10.2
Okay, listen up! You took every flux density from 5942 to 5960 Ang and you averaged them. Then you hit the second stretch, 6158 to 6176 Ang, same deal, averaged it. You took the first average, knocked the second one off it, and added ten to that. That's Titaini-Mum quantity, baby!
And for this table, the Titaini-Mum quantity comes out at 10.4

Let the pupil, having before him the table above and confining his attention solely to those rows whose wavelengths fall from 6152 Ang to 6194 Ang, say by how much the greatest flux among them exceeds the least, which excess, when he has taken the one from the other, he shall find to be 0.79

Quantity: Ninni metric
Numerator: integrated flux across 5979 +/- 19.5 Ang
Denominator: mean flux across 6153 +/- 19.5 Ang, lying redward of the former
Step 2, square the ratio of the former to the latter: 1620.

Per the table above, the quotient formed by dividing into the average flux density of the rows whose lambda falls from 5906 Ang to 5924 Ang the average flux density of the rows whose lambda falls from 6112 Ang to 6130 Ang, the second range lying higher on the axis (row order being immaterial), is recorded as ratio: 1.01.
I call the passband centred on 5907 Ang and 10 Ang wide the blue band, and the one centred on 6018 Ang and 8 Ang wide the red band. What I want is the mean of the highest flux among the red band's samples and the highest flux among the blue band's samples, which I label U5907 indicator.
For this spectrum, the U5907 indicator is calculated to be 10.4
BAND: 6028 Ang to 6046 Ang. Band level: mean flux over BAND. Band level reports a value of 9.9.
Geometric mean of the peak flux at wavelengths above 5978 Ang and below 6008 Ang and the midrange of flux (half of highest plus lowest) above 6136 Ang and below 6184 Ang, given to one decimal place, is 10.2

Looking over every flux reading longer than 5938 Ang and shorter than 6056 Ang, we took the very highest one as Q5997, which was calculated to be 10.6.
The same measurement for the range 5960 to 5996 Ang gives 10.4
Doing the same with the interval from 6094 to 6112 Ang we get 10.2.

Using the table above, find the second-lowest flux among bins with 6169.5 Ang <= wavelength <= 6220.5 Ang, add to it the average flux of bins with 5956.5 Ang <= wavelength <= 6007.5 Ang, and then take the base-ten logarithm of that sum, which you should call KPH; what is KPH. 1.29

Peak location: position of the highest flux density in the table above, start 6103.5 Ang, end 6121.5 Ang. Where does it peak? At 6114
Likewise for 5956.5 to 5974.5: 5958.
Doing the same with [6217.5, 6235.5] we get 6234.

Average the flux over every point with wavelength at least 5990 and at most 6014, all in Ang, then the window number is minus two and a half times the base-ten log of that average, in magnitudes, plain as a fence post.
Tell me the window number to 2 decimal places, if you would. -2.49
